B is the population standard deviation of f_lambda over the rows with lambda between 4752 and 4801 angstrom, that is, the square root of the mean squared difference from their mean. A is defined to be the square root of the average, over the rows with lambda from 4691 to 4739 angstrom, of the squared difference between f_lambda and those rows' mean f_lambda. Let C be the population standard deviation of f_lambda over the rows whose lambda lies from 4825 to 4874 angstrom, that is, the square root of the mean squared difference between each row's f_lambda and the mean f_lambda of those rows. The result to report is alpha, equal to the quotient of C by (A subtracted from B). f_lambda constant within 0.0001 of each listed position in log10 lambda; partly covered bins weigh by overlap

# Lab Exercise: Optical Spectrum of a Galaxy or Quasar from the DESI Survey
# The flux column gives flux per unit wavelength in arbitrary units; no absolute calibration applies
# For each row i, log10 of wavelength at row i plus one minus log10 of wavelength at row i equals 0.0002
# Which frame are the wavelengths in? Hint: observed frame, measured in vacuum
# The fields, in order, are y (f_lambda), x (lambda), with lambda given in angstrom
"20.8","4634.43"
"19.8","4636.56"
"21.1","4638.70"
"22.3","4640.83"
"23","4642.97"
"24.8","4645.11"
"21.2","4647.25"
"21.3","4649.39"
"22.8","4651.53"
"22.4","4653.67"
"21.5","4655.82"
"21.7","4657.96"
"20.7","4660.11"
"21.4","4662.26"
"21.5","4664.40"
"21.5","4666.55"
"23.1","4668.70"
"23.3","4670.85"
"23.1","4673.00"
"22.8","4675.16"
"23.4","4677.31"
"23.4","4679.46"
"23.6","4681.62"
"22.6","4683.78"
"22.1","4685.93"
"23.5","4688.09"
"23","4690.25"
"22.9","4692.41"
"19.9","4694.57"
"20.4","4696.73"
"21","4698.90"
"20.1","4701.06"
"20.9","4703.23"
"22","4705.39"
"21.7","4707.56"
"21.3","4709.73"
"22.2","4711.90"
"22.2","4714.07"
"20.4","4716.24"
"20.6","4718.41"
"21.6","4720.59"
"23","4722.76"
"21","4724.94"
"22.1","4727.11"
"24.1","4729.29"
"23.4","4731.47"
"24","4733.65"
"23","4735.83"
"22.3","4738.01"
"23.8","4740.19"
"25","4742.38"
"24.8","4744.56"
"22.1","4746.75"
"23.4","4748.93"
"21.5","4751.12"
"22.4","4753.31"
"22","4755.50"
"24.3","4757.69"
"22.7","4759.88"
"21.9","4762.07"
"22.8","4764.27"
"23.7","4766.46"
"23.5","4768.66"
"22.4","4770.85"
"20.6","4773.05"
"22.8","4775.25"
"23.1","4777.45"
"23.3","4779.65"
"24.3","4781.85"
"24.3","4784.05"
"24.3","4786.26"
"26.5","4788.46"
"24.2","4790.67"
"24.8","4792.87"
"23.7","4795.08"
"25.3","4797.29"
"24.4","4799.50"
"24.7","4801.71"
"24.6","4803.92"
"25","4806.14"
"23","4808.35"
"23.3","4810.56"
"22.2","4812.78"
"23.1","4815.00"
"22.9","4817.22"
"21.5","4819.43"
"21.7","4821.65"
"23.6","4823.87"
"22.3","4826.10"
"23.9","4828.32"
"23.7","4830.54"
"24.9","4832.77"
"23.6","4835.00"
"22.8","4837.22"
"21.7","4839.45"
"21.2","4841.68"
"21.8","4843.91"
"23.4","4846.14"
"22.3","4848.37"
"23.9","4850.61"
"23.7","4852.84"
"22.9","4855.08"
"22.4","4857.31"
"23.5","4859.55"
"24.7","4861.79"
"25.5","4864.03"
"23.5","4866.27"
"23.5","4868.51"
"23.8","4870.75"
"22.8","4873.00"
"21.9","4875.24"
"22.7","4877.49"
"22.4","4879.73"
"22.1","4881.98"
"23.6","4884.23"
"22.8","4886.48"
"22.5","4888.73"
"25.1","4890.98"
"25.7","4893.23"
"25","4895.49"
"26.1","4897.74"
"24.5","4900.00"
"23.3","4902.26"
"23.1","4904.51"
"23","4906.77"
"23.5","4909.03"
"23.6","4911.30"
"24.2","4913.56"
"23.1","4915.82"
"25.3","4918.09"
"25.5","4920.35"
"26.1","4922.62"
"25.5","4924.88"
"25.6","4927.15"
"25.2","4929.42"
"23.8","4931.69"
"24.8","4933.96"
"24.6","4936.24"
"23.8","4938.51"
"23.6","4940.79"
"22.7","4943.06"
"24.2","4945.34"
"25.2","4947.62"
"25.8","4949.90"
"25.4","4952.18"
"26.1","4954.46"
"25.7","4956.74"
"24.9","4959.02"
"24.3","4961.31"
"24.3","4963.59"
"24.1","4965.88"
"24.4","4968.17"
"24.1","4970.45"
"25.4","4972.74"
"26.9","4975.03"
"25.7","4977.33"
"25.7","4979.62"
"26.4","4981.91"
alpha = 15.6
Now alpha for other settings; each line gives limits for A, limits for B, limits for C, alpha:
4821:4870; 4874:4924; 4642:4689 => 4.4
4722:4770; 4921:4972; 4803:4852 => -6.4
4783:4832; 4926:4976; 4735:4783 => -4.2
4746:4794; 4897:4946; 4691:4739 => -5.1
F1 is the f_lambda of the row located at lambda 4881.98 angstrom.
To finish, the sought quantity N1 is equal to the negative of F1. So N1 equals -22.1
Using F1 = 22.1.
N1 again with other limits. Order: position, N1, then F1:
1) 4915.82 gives -23.1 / 23.1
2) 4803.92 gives -24.6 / 24.6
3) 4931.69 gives -23.8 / 23.8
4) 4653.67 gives -22.4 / 22.4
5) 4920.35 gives -25.5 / 25.5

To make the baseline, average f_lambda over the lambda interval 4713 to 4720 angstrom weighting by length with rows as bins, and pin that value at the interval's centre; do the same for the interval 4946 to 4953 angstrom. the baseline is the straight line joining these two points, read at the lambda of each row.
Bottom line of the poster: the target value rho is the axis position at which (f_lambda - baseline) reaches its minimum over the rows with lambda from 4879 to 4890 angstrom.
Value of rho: 4881.98 angstrom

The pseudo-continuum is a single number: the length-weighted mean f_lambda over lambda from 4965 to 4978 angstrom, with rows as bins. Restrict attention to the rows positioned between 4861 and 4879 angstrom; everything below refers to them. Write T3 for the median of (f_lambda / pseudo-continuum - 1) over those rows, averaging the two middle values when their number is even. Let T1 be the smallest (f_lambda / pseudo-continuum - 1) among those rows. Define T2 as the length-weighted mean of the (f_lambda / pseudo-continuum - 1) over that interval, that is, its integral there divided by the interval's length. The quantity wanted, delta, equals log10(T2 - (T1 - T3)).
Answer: -3.5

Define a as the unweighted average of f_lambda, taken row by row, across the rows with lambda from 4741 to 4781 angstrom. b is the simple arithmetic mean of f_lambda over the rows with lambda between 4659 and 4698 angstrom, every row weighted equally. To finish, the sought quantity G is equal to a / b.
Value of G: 1.03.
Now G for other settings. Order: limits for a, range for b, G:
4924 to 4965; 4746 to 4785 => 1.08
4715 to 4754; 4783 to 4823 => 0.95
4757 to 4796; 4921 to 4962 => 0.95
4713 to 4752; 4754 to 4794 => 0.97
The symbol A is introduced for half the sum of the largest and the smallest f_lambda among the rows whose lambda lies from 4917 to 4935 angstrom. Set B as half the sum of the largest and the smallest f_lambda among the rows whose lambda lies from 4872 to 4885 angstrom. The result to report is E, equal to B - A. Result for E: -2.2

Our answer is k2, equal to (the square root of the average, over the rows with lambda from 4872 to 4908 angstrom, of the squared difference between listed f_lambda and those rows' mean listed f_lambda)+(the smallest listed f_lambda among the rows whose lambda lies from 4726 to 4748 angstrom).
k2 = 23.4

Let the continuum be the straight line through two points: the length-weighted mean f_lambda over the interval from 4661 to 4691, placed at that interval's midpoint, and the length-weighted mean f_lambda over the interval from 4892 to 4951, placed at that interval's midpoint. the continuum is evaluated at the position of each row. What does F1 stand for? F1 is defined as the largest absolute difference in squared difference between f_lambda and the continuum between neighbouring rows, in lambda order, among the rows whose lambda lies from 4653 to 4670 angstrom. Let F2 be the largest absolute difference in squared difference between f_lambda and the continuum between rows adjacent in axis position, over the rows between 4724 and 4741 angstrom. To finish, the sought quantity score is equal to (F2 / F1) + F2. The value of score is 4.5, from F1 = 2.8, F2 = 3.32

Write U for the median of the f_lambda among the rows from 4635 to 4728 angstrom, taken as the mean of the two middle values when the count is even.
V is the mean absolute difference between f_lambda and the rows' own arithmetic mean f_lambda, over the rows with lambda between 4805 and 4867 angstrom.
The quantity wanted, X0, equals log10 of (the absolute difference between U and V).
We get 1.32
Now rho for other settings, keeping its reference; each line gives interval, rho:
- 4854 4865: 4857.31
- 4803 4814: 4812.78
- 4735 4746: 4738.01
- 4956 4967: 4965.88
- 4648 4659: 4649.39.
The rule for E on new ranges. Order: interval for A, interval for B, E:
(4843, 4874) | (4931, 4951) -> 0.6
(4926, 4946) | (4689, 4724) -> -2.7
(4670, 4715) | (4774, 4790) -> 2.9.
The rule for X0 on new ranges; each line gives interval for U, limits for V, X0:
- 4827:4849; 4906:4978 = 1.35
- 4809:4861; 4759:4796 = 1.34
